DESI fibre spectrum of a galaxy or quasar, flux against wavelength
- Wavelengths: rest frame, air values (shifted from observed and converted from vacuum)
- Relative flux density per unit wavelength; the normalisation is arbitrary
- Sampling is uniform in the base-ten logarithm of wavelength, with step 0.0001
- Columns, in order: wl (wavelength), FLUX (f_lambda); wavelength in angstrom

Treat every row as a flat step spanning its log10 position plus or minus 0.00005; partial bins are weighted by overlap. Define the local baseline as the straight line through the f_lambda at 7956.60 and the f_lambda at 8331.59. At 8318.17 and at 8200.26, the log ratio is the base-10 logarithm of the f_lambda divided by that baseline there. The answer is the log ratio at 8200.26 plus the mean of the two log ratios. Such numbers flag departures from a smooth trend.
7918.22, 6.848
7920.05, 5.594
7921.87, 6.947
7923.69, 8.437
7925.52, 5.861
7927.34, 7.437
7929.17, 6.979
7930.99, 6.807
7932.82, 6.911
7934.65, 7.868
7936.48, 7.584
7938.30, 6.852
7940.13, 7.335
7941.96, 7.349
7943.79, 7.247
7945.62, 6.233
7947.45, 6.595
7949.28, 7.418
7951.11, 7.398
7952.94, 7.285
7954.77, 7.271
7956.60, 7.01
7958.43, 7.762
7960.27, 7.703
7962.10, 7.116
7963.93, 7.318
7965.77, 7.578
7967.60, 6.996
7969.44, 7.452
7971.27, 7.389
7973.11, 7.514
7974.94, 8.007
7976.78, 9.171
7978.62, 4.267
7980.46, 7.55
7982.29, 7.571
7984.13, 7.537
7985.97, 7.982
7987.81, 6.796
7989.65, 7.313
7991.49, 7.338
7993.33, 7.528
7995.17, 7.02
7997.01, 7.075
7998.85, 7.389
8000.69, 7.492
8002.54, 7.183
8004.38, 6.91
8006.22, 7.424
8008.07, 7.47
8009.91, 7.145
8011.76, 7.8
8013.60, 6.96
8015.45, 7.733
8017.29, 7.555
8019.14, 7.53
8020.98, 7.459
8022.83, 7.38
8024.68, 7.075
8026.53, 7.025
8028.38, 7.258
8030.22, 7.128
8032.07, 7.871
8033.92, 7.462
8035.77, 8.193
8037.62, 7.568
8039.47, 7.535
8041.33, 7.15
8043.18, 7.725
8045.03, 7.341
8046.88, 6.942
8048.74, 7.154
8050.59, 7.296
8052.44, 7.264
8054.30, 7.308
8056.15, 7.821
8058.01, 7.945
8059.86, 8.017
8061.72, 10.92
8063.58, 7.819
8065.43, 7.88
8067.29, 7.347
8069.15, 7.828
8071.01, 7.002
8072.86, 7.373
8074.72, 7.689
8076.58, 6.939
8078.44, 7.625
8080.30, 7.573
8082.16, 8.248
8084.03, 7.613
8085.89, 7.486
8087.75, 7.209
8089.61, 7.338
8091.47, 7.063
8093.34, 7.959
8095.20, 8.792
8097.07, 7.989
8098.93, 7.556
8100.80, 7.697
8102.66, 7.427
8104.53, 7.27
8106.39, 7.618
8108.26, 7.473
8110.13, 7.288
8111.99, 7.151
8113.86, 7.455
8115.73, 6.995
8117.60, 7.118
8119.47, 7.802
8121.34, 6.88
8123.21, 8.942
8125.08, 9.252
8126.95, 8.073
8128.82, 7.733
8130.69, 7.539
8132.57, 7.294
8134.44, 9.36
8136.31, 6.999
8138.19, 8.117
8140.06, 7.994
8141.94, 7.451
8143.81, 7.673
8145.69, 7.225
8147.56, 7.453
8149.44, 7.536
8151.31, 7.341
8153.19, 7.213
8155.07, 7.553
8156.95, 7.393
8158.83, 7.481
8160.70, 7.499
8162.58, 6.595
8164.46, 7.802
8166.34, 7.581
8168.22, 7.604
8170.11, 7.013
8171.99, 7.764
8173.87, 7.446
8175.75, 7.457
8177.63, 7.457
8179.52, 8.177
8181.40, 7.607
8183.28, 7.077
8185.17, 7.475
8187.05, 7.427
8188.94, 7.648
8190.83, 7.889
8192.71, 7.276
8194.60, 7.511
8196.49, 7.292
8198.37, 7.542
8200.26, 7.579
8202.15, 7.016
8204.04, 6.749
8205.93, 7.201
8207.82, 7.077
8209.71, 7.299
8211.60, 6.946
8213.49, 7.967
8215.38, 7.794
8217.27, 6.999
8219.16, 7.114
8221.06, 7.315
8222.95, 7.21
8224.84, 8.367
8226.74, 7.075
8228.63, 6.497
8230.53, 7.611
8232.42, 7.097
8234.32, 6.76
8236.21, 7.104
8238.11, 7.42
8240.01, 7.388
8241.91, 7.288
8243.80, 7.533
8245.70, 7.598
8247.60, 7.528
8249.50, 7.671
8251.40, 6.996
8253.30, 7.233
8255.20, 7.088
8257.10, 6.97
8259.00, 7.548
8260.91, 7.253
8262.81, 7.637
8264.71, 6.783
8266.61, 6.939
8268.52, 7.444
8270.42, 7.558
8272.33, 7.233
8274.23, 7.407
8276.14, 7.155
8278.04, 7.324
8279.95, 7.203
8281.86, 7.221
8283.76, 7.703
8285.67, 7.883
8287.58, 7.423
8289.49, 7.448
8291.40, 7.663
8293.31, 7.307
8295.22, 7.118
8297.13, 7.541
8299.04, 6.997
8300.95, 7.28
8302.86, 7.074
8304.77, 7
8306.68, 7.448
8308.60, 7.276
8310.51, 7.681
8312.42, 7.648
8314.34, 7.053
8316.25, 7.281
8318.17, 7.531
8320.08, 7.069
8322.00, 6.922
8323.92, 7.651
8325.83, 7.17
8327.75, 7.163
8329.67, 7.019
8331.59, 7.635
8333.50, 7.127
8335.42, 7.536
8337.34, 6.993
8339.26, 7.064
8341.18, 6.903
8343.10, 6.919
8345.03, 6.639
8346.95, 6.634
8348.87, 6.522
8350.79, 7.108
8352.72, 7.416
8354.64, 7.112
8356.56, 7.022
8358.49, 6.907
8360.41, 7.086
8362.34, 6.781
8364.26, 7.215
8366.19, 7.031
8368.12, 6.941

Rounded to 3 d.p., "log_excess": 0.012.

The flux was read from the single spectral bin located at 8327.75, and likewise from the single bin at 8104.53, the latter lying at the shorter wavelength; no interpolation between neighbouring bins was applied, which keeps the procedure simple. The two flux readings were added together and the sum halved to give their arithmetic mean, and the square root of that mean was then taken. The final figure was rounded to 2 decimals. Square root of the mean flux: 2.69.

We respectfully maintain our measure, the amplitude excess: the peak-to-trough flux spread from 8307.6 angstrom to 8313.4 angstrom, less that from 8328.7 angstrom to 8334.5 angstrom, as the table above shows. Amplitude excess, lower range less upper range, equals -0.2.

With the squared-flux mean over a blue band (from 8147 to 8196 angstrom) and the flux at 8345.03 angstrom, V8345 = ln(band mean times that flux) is 5.92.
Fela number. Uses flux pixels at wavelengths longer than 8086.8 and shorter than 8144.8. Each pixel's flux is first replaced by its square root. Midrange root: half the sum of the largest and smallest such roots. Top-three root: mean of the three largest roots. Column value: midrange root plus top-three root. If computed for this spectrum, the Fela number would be 5.9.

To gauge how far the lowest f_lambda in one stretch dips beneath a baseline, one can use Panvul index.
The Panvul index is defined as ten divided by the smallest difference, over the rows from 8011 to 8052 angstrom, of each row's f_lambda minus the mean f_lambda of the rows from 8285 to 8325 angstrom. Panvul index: -25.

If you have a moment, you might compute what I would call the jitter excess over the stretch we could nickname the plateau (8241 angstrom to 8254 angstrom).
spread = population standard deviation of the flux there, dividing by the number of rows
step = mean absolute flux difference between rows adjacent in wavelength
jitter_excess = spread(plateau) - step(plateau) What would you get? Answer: -0.016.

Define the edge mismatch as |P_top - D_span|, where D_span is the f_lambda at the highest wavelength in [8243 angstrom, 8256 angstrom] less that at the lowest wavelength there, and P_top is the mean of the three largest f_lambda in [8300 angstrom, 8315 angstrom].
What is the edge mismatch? 8.04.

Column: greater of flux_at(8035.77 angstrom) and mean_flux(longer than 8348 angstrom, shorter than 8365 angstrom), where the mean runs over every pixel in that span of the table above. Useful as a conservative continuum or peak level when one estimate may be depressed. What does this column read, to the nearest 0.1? 8.2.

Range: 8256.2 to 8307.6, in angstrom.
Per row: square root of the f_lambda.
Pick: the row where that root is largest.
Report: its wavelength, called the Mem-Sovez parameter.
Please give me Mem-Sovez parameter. 8285.67 angstrom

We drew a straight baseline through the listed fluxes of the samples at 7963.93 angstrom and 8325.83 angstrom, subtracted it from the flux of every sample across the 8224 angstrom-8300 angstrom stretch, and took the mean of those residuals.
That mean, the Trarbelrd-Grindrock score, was 0.13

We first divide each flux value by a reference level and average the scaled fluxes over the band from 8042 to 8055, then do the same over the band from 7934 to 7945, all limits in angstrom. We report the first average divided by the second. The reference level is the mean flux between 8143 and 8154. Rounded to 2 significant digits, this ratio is 0.99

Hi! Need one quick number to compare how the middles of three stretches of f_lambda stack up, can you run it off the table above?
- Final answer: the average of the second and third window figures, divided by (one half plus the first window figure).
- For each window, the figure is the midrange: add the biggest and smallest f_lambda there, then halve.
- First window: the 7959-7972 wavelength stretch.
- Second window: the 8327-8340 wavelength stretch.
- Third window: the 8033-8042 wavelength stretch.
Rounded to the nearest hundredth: 0.95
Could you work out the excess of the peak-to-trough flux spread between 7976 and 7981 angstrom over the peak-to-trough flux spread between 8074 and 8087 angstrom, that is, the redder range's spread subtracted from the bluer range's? 3.6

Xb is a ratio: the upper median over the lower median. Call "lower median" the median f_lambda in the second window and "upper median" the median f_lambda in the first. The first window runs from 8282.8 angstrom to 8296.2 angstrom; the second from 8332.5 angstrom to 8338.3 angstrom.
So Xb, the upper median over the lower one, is 1.05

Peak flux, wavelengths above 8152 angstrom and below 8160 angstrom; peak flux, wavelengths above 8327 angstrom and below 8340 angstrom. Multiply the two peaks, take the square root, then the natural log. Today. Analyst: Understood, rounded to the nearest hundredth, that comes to 2.03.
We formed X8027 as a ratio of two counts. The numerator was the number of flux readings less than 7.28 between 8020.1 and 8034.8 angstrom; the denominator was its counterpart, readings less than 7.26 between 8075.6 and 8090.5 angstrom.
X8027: 2.00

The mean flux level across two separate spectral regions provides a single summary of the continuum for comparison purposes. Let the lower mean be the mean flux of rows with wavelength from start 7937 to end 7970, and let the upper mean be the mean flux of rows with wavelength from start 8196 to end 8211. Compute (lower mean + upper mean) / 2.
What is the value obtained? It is 7.22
